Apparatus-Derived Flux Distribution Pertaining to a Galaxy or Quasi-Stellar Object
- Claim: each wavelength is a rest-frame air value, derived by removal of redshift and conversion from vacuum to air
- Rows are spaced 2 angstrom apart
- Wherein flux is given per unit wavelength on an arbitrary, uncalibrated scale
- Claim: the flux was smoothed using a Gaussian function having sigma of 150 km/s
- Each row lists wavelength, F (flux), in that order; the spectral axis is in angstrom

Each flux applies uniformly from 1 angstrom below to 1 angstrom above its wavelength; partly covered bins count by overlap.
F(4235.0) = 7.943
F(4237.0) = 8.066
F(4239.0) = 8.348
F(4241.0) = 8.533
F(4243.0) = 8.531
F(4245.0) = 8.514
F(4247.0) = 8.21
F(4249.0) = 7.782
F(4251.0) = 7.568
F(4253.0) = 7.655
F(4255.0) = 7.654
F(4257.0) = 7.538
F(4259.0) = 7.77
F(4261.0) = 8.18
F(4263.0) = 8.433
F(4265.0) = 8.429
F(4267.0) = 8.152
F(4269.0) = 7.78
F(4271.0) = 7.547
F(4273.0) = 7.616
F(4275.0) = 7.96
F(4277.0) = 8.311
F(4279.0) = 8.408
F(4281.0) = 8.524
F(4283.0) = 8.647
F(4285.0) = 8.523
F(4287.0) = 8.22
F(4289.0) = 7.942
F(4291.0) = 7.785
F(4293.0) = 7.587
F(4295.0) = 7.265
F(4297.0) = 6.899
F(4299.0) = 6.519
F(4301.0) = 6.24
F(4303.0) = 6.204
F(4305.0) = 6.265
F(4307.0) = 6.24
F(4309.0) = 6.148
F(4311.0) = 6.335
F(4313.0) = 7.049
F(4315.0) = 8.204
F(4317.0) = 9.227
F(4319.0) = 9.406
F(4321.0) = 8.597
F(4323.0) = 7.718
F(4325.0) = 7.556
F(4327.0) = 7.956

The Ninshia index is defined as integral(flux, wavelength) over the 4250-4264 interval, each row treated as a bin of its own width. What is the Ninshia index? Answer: 110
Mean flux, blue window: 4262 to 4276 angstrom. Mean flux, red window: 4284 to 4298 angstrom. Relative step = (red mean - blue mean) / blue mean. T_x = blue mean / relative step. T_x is -263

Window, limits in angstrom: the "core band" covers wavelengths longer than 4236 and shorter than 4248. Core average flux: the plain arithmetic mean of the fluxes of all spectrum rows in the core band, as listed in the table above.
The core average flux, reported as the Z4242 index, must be 8.4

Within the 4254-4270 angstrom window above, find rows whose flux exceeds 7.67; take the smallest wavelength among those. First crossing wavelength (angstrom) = 4259.0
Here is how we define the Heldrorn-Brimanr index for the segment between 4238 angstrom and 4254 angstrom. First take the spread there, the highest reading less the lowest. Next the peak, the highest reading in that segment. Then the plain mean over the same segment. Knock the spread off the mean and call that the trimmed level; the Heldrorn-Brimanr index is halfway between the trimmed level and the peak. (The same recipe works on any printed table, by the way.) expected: 7.86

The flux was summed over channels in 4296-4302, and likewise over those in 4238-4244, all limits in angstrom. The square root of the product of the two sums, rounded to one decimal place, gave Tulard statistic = 22.4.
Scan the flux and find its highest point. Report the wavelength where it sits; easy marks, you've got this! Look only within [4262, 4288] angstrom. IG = 4283.0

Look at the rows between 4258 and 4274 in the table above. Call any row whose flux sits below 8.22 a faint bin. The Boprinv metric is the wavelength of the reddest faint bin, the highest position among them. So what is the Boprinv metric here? 4273.0 angstrom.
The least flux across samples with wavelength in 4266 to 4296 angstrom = 7.265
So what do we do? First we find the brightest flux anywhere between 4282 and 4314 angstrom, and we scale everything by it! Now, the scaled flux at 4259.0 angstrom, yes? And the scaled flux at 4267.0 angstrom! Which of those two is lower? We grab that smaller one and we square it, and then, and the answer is 0.807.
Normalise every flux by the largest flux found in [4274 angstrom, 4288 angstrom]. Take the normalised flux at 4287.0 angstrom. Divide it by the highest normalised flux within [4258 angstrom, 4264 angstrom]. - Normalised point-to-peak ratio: 0.97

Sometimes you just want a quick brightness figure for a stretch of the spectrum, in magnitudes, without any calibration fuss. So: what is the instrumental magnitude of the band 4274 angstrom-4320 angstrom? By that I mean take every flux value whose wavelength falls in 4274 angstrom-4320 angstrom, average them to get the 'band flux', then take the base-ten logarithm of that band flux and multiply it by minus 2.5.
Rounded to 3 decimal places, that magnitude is -2.196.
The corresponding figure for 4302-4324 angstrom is -2.173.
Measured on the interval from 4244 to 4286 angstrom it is -2.265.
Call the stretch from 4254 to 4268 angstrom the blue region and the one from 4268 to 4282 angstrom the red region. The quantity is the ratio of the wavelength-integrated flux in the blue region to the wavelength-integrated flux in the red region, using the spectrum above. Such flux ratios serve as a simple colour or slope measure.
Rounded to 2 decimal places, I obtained 1.00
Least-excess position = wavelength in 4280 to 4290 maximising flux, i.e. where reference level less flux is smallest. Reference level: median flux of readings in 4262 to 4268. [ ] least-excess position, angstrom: 4283.0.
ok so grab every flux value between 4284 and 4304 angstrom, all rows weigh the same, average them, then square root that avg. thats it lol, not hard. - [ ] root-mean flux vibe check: 2.71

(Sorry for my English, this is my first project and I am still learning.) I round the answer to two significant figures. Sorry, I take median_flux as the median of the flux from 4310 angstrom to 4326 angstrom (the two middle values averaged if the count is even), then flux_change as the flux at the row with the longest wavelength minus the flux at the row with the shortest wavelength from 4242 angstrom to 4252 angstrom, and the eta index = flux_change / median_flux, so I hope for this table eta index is -0.12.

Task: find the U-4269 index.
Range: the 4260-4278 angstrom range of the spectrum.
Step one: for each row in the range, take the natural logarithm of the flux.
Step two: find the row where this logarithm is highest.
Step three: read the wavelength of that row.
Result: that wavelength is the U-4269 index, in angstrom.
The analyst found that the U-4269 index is 4263.0 angstrom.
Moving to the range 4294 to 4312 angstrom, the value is 4295.0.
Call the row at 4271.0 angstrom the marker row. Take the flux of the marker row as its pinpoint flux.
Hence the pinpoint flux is 7.547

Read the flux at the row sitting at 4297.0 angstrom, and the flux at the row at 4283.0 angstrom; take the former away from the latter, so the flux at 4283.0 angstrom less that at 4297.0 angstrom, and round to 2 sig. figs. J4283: 1.7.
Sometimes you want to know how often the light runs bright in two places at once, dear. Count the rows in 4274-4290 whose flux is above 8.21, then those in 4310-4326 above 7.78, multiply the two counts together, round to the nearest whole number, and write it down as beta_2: 24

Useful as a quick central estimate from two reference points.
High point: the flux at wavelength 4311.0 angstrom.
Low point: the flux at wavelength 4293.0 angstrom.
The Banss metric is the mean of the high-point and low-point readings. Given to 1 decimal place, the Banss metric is 7.0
